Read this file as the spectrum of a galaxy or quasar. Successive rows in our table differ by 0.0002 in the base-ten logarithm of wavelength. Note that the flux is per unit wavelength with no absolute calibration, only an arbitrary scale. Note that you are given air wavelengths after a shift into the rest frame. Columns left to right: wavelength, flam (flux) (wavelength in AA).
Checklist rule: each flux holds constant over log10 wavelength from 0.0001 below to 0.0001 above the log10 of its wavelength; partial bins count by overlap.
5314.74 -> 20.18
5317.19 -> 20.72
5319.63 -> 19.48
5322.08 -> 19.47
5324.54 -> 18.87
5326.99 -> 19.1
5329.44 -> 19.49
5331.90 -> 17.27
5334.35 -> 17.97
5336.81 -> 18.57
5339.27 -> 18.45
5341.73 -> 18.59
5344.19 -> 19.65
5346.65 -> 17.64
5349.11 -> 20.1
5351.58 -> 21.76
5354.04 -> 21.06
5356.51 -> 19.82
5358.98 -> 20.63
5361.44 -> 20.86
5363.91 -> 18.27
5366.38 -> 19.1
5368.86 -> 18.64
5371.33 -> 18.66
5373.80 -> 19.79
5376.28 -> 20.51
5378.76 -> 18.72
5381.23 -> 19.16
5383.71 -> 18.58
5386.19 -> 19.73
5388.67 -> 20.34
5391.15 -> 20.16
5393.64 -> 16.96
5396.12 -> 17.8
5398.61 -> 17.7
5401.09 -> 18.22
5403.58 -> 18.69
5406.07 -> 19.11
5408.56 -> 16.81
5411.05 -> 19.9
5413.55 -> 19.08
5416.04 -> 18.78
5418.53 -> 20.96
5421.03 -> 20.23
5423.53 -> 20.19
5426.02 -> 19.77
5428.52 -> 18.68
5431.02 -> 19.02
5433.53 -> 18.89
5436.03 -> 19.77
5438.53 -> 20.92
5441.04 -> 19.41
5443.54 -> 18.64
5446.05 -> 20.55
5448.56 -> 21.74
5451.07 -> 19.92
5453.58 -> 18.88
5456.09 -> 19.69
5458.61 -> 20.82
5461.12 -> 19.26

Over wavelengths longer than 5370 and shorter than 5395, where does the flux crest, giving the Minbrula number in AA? 5376.28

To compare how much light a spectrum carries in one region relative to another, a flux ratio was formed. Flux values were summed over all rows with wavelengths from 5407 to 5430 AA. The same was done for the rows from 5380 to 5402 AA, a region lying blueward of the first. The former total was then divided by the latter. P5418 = 1.03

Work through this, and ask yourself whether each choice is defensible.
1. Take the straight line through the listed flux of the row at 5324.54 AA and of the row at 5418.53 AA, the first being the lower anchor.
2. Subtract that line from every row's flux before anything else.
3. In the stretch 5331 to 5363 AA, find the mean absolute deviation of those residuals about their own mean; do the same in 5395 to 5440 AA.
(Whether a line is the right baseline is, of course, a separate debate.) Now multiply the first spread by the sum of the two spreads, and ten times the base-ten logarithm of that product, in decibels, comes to 2.8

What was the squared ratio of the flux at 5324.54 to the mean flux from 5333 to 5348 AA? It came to 1.04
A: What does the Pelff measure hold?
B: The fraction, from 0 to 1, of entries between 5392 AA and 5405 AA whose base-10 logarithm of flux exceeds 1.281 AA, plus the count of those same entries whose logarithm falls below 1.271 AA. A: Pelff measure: 4.0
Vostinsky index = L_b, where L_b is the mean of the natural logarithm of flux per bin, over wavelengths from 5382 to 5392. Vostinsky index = 2.98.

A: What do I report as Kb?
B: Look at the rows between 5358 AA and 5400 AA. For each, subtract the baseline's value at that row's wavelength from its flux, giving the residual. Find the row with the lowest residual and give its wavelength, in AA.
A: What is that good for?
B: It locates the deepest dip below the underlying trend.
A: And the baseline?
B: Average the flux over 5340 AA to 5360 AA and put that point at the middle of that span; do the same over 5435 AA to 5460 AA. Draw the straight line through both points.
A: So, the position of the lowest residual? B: 5393.64 AA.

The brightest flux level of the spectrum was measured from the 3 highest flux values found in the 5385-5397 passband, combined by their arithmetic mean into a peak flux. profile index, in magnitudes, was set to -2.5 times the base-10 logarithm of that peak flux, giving -3.26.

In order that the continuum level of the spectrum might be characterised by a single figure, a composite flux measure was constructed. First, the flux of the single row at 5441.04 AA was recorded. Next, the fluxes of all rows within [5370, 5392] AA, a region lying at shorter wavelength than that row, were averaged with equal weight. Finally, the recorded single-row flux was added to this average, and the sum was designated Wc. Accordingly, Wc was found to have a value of 38.9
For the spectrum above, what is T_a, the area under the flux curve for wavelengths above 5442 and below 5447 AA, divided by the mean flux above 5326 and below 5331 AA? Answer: 5.1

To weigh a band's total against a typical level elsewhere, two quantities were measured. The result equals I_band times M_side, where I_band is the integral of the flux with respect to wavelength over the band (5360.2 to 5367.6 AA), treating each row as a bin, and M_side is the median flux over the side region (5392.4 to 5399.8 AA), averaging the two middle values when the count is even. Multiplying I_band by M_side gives 2546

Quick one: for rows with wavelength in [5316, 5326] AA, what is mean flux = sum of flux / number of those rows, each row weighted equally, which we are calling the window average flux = 19.6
